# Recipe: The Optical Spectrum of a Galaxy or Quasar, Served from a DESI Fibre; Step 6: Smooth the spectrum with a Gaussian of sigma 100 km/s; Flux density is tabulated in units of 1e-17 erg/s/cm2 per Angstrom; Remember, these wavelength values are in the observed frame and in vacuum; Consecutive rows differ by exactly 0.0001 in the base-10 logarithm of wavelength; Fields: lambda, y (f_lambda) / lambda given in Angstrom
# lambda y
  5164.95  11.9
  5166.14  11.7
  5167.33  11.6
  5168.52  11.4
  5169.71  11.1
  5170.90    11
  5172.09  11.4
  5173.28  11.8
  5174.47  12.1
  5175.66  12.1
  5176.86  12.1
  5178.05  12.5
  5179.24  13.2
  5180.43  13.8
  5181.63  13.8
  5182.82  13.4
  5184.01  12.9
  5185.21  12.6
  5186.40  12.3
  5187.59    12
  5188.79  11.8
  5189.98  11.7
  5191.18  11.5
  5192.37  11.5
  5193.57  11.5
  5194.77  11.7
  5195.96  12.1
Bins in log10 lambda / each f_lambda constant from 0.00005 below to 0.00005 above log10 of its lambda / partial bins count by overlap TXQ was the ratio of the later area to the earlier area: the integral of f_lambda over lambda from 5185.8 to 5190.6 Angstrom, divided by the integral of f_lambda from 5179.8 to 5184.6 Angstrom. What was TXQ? 0.89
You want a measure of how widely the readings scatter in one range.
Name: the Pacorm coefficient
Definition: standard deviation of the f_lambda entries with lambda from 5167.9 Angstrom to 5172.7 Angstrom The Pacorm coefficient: 0.2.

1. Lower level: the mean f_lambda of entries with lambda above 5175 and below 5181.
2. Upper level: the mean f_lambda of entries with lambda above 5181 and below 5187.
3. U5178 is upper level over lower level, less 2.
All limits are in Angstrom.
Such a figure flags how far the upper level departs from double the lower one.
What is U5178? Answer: -0.98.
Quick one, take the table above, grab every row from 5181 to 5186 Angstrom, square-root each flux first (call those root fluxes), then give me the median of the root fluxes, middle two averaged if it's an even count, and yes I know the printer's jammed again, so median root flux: 3.63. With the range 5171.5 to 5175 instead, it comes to 3.44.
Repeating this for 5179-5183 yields 3.69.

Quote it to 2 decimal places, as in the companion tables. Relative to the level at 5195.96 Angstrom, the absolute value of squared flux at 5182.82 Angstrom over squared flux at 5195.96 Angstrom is 1.23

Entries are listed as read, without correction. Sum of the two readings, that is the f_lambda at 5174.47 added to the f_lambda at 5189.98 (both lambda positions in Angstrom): 23.8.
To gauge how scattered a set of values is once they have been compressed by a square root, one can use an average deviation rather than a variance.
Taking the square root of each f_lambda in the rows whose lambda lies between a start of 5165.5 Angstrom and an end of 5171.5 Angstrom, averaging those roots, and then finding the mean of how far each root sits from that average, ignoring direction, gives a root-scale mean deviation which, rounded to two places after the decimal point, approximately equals 0.04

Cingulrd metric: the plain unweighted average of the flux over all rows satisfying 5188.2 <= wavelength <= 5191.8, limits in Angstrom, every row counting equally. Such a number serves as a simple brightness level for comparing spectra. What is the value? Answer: 11.7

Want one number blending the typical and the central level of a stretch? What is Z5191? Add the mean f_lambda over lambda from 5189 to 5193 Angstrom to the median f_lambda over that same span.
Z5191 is 23.1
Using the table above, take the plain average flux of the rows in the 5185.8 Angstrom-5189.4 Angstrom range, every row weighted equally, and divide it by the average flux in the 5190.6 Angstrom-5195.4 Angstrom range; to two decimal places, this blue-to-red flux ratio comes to 1.04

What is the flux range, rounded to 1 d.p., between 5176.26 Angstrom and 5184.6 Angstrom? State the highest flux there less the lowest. 1.7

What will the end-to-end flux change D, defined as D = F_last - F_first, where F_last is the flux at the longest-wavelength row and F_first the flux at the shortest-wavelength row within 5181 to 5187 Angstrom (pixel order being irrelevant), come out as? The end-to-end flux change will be -1.5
